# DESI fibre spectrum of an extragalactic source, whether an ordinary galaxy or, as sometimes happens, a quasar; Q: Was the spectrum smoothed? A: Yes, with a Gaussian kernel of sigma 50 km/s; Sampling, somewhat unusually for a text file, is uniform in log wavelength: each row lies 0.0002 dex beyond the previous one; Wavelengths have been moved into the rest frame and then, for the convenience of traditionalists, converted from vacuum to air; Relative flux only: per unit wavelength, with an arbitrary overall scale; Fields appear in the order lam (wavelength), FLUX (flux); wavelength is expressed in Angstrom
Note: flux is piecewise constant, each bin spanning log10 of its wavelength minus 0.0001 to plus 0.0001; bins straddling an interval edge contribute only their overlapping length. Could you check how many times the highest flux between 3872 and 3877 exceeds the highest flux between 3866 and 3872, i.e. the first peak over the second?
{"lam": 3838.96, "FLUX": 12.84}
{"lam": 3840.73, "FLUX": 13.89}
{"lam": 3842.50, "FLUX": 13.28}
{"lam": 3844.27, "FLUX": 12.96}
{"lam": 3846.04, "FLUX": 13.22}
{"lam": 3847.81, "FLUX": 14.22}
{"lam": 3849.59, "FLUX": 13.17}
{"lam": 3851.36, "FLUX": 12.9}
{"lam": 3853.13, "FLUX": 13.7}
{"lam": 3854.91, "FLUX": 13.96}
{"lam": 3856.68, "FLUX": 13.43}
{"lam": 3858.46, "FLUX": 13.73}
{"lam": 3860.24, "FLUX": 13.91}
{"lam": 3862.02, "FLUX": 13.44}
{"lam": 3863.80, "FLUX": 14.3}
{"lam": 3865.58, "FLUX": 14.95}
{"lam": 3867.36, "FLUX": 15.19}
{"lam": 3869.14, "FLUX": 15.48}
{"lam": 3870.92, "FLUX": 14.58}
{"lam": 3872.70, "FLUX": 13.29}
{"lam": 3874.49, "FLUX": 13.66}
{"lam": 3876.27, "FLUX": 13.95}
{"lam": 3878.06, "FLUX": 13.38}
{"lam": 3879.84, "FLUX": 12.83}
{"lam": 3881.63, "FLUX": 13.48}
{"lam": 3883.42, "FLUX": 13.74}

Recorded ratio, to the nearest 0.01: 0.90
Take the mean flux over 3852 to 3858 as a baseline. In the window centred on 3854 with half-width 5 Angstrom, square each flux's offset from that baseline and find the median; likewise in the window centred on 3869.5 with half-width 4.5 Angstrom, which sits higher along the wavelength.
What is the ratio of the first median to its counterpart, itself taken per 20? 0.00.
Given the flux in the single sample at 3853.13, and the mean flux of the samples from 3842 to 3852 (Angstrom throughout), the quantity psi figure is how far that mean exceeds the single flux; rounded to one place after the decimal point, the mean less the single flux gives -0.4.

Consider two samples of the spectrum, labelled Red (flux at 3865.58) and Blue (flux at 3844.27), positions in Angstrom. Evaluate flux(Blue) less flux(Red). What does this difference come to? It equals -2.0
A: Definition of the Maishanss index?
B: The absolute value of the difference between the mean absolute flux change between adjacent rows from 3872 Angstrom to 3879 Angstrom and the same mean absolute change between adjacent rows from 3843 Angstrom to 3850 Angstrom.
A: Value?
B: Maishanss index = 0.36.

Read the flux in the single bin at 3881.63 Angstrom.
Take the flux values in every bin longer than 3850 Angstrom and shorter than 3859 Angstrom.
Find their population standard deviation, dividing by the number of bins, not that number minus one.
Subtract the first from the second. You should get -13.1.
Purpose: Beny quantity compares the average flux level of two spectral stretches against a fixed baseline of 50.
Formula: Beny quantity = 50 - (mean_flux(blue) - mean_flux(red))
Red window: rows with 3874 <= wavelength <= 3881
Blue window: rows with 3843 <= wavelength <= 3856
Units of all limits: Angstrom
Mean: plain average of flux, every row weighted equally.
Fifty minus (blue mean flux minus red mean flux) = 50.0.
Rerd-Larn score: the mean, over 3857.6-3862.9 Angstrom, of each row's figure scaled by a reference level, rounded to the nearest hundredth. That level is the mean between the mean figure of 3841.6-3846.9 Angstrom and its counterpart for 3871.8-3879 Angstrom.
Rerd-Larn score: 1.02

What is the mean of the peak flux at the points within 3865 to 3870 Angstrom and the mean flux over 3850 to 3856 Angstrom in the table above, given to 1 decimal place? 14.5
